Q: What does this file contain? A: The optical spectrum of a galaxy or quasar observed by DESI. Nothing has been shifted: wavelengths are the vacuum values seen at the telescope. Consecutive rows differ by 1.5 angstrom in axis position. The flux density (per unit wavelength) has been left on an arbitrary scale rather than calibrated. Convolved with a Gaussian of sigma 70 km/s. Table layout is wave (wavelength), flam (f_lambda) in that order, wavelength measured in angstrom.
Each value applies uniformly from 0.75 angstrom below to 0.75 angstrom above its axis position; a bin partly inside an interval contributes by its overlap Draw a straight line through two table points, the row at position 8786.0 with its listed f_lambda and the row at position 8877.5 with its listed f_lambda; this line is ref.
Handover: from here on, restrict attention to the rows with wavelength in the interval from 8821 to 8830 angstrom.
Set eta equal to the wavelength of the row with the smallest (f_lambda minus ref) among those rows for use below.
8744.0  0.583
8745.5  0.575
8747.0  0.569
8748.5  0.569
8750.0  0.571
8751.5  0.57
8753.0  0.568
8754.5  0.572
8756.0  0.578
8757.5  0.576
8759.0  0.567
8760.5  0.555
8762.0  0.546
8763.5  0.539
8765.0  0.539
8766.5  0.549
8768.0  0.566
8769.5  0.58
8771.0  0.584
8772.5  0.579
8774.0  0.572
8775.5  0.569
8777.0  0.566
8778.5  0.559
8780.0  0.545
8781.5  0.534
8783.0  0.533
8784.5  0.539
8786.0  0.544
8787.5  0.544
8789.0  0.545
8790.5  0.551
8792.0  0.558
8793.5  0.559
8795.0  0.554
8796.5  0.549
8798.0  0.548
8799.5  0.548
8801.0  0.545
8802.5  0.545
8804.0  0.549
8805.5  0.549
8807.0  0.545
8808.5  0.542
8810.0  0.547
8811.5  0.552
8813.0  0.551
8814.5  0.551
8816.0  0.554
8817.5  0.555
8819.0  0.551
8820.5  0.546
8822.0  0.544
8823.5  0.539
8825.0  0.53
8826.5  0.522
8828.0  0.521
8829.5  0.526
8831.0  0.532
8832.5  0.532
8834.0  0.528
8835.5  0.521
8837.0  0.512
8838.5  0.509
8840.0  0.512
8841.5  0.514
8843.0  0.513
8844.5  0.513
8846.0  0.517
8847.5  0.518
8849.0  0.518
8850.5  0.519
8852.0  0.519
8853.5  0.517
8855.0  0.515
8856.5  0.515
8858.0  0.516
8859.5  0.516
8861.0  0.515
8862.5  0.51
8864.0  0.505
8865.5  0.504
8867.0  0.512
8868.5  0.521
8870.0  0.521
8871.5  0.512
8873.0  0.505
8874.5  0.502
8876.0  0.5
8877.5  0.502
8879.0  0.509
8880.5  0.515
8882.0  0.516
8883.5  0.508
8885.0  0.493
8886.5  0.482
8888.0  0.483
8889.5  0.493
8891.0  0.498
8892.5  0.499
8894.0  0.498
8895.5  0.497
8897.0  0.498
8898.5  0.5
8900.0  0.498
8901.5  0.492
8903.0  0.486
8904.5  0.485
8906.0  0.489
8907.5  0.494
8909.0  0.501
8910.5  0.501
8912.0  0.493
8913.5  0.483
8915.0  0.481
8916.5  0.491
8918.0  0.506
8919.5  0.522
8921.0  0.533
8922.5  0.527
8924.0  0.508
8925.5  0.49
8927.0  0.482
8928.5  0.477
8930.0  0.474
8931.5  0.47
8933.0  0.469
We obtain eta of 8828.0 angstrom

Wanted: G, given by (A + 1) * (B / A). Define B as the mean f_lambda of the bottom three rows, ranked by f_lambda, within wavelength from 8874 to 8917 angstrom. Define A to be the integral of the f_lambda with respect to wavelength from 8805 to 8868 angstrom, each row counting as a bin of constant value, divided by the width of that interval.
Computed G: 1.40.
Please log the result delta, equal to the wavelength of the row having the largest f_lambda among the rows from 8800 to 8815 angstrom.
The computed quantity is 8811.5 angstrom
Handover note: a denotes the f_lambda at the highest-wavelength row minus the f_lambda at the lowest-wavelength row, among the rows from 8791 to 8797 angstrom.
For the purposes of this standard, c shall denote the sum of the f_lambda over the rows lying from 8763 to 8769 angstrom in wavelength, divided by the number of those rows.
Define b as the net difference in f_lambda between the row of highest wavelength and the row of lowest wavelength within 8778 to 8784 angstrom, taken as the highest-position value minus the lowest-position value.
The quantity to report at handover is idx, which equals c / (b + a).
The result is -16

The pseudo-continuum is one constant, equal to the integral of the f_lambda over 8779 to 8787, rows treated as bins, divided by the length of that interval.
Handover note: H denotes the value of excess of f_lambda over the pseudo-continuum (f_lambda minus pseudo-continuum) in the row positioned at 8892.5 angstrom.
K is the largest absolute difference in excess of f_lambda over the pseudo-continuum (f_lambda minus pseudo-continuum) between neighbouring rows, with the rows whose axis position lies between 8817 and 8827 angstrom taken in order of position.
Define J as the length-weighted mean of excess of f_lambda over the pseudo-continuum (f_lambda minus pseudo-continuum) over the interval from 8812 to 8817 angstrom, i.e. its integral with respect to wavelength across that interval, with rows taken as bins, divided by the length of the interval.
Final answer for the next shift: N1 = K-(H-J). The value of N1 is 0.06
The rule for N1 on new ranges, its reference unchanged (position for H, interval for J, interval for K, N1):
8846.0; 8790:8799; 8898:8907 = 0.04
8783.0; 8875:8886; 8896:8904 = -0.02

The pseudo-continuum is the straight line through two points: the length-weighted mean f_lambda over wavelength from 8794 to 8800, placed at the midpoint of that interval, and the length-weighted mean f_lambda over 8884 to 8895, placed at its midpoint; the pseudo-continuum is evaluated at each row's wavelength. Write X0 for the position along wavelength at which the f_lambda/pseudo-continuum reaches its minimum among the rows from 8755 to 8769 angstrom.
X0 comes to 8763.5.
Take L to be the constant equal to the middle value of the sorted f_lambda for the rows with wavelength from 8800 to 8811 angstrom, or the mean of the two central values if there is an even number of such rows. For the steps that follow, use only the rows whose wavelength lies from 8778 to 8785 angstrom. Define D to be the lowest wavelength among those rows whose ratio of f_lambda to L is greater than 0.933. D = 8778.5 angstrom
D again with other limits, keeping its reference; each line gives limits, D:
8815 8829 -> 8816.0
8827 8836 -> 8828.0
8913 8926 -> 8919.5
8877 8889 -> 8879.0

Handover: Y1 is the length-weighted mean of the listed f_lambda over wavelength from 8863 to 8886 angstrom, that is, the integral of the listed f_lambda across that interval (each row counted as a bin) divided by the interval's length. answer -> 0.51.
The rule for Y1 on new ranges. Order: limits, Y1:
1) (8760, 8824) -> 0.55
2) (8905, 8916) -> 0.49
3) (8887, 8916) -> 0.49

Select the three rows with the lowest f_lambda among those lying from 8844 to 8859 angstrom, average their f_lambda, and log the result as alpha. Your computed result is 0.514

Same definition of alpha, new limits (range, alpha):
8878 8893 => 0.486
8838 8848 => 0.511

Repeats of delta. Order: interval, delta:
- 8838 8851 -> 8850.5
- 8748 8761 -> 8756.0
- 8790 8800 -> 8793.5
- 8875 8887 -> 8882.0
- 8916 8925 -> 8921.0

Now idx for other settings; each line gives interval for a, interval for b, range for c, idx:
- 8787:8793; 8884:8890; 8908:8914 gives 35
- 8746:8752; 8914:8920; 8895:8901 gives 12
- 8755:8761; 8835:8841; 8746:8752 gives -18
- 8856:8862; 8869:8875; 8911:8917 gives -26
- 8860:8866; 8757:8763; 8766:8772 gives -14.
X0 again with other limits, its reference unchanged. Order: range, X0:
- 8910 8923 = 8915.0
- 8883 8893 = 8886.5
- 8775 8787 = 8783.0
